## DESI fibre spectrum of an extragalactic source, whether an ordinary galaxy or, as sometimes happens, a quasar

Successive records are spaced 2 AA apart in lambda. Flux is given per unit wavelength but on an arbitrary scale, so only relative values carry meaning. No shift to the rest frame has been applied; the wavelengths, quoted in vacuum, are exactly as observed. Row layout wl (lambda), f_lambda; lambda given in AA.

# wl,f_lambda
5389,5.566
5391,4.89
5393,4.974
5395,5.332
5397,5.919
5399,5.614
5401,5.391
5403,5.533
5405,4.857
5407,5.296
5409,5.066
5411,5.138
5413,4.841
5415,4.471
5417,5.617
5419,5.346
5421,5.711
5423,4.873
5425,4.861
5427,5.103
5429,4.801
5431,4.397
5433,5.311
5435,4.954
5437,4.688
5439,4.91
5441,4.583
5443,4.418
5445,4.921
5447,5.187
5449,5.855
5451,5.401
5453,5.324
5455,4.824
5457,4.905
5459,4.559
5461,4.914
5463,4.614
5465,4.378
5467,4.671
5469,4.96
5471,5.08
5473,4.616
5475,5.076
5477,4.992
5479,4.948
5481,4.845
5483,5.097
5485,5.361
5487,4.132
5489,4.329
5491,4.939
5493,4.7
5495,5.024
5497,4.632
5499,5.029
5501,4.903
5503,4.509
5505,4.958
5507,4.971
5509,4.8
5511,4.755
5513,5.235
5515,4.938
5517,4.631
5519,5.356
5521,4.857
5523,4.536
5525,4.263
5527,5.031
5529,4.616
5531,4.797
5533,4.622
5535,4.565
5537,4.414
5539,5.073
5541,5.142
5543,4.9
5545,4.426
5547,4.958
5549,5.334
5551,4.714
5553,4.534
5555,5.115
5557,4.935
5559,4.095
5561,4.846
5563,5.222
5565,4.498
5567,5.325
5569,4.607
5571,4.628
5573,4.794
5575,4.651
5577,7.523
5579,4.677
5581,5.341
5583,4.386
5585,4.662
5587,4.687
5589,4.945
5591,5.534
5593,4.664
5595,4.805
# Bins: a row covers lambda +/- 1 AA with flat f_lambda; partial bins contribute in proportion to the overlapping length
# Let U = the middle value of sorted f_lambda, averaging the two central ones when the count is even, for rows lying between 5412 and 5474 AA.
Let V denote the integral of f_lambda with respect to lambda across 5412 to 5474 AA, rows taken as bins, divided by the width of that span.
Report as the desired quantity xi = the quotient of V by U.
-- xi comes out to 1.01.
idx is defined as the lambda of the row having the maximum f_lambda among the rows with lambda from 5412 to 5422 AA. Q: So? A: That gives 5421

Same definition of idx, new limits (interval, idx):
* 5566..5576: 5567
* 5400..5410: 5403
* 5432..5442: 5433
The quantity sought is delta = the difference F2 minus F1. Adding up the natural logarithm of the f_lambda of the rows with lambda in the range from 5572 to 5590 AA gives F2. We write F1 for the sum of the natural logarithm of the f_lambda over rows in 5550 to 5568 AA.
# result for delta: 0.4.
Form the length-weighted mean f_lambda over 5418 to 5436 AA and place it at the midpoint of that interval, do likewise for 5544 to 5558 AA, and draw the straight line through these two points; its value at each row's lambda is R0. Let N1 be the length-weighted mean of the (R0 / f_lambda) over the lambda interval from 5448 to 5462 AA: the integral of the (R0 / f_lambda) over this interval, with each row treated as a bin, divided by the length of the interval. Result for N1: 0.98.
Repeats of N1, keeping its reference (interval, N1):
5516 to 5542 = 1.03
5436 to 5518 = 1.02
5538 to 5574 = 1.01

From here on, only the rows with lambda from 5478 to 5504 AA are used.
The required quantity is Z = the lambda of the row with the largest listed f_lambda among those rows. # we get 5485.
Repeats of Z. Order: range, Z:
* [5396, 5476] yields 5397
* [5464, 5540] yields 5485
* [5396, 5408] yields 5397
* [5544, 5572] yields 5549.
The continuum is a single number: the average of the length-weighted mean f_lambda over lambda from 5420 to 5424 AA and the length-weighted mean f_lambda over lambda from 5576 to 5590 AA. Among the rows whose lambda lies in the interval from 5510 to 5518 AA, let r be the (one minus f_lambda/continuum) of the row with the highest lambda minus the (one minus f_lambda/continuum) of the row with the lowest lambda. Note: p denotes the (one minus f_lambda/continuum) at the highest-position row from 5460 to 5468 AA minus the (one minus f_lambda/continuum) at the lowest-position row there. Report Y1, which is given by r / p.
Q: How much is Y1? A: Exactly 0.51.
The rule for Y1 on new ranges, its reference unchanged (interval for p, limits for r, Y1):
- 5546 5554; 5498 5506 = 0.17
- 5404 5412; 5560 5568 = 1.70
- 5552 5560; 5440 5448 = -1.38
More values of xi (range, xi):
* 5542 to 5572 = 0.99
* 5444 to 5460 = 1.01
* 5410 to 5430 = 1.02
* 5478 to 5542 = 0.99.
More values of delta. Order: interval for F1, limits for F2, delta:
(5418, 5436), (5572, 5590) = 0.0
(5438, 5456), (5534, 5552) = -0.4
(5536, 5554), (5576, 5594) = 0.5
